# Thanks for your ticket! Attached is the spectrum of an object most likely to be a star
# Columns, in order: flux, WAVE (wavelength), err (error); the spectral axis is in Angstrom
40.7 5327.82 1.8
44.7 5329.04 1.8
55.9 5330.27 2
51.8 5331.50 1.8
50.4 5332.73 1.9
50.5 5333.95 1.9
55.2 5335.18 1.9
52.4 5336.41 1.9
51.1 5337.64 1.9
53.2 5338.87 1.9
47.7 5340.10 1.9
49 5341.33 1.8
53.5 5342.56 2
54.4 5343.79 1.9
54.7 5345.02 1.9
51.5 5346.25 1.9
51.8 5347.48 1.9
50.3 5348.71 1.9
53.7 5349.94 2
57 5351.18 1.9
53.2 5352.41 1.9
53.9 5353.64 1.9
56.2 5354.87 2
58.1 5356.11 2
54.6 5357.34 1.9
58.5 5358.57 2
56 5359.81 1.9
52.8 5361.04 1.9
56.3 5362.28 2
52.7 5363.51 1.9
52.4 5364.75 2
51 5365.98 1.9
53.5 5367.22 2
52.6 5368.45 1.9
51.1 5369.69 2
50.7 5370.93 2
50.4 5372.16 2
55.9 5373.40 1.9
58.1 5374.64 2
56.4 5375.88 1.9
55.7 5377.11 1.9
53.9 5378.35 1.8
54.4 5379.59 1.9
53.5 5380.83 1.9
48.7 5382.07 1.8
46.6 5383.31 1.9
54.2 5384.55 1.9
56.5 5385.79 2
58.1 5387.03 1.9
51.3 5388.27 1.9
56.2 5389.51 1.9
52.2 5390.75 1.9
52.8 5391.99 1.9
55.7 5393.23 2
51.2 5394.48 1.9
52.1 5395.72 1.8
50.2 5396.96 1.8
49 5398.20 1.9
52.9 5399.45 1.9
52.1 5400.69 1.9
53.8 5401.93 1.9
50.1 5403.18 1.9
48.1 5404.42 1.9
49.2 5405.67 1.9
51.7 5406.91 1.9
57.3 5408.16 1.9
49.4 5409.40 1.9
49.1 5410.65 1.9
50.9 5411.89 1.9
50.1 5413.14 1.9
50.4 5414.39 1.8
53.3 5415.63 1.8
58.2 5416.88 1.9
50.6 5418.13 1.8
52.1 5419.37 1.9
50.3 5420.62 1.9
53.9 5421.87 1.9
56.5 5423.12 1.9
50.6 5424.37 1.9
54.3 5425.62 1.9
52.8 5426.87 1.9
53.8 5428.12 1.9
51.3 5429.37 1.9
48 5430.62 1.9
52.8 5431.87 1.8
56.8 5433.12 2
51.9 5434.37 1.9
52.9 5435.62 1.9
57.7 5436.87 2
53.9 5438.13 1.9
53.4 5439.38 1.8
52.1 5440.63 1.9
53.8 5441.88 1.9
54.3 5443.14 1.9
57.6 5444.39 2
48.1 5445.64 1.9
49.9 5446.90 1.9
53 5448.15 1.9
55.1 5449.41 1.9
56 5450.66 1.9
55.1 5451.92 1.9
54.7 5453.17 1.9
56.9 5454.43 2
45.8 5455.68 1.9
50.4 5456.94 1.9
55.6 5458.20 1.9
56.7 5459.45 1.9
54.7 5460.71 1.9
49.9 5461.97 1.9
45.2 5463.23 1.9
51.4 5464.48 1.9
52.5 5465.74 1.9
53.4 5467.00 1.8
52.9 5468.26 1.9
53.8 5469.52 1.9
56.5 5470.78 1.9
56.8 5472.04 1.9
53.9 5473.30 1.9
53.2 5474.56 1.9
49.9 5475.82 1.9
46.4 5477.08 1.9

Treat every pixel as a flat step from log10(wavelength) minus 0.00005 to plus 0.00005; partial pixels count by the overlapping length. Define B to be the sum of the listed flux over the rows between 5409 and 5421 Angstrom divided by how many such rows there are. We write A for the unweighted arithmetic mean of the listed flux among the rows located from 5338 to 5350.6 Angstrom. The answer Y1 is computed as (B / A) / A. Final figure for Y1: 0.0190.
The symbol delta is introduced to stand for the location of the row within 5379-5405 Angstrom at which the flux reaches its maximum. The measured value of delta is 5387.03 Angstrom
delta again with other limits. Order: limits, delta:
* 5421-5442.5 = 5436.87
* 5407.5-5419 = 5416.88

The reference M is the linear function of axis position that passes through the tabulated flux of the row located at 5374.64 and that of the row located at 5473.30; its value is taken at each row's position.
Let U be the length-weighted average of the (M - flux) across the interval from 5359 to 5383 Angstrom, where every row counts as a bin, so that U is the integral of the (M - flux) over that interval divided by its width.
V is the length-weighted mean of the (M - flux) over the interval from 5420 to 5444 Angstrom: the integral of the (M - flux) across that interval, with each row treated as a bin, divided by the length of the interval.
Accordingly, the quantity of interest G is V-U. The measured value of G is -2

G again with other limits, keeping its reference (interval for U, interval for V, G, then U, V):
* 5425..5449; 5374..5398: 2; 2.4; 4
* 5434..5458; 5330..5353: 5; 1.7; 7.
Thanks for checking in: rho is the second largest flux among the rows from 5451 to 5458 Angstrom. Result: 55.1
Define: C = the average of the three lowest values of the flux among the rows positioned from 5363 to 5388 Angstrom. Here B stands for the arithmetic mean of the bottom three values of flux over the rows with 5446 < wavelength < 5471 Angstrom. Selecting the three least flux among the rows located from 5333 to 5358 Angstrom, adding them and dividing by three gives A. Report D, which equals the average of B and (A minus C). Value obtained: 23.7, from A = 49.0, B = 47.0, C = 48.57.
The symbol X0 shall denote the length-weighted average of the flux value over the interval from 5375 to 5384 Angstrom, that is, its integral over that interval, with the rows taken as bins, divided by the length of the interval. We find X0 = 52.9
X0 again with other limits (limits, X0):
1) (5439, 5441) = 52.8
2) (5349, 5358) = 55.1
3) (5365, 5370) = 52.2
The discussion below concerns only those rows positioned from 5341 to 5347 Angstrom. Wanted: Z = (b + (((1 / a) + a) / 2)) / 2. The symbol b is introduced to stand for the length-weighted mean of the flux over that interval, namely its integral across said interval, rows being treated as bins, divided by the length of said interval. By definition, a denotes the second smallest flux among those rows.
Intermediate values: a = 51.5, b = 52.8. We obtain 39.3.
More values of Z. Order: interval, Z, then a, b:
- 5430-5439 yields 39.7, 51.9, 53.4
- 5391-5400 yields 38.5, 50.2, 52.0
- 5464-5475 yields 40.1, 52.5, 53.8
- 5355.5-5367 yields 40.4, 52.4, 54.7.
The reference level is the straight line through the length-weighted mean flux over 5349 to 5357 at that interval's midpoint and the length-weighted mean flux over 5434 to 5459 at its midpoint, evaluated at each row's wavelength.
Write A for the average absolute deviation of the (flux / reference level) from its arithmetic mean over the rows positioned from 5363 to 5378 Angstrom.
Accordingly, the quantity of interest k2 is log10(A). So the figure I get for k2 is -1.40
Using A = 0.040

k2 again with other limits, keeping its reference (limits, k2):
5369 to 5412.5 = -1.34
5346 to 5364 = -1.41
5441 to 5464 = -1.23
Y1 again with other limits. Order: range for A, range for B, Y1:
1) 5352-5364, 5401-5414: 0.0167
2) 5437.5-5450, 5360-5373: 0.0186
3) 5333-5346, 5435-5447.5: 0.0196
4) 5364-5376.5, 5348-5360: 0.0195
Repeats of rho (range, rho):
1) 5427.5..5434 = 53.8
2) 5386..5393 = 56.2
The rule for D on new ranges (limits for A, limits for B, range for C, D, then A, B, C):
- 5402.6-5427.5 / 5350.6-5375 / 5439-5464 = 26.6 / 48.8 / 50.7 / 46.37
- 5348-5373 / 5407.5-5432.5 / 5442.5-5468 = 26.5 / 50.5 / 48.8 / 46.37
